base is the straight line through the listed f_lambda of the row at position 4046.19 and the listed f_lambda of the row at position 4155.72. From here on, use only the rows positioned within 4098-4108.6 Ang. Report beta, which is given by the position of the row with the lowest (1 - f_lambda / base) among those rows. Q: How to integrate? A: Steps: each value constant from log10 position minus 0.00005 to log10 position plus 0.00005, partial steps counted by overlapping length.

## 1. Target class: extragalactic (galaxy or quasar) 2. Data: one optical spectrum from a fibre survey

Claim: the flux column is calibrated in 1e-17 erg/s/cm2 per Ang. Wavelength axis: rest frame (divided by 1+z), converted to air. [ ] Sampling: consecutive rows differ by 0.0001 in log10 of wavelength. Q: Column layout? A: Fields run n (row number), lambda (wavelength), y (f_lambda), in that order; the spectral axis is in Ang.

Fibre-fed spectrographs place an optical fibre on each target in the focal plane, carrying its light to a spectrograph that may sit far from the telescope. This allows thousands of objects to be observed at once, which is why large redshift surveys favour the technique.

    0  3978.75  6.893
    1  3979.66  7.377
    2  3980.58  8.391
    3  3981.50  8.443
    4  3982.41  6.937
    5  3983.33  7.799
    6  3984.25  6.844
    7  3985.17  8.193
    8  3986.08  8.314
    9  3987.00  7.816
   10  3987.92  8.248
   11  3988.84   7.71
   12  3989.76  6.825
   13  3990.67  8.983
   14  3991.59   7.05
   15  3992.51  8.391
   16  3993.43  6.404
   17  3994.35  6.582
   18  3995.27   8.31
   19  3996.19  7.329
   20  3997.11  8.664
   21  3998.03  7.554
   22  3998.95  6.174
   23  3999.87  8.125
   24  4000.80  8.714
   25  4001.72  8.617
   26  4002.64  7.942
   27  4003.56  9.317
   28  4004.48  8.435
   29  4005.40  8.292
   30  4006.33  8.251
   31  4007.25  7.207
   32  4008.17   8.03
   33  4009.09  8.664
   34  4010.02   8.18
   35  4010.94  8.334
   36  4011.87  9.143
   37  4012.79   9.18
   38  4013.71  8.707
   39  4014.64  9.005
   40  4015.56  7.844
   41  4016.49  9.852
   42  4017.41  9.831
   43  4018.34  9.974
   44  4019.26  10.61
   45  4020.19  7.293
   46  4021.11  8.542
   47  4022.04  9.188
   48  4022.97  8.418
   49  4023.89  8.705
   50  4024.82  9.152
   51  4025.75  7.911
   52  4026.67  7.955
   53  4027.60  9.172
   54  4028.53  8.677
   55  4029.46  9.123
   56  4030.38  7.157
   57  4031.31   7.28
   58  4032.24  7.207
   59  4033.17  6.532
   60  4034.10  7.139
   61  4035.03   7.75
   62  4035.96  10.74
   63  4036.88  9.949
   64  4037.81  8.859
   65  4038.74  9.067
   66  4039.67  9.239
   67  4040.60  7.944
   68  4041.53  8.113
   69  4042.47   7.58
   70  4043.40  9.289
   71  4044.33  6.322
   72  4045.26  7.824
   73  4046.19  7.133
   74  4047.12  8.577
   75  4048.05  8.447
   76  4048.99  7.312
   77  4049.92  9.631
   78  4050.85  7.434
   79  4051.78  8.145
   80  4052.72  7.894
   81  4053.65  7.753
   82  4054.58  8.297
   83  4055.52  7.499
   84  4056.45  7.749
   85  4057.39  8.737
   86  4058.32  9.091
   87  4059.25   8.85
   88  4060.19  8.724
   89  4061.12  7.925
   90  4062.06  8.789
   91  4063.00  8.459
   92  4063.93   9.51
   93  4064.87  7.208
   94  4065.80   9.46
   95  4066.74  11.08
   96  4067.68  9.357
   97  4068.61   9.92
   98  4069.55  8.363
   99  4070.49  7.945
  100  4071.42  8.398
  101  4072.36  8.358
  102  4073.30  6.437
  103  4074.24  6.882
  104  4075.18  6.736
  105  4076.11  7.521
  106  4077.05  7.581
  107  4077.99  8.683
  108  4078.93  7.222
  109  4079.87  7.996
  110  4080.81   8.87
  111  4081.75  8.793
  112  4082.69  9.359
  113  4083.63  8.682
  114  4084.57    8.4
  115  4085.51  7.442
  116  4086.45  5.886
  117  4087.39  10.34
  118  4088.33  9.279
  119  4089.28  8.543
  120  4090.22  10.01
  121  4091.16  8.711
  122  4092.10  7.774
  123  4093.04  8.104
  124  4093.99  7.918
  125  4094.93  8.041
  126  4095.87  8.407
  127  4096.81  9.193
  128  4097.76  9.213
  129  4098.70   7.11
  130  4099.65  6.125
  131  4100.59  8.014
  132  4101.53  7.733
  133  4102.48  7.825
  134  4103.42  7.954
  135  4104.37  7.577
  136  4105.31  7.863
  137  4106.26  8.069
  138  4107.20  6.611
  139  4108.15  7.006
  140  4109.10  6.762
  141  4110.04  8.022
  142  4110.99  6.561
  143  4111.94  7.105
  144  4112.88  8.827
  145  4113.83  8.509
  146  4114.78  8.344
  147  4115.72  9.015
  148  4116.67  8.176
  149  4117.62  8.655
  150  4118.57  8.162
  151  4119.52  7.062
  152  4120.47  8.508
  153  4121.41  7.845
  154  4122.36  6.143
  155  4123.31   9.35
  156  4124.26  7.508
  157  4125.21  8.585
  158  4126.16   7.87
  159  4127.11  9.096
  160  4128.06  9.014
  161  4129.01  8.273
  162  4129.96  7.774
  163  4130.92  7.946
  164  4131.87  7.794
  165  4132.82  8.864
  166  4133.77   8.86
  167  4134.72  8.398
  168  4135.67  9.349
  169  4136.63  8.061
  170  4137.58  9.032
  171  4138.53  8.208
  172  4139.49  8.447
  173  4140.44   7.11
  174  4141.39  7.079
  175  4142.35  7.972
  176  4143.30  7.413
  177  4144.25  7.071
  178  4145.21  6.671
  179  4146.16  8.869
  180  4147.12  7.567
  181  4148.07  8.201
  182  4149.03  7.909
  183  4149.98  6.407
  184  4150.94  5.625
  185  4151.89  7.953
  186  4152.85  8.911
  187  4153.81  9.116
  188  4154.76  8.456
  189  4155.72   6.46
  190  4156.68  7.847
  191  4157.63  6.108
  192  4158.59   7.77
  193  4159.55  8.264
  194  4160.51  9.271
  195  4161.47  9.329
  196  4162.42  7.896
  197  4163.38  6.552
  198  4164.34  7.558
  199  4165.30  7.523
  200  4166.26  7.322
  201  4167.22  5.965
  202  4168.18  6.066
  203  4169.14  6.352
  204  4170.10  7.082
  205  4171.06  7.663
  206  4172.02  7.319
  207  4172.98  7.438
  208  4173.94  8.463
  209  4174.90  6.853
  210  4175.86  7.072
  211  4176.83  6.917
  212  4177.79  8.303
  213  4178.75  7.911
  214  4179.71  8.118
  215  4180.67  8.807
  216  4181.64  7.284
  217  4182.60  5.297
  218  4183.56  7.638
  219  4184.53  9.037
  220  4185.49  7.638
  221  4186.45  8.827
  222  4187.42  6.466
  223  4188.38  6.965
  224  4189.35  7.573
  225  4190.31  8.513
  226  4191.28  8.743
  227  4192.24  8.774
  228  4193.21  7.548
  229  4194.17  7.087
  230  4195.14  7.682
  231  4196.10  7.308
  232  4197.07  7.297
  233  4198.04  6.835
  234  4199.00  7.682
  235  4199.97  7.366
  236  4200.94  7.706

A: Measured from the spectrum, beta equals 4106.26 Ang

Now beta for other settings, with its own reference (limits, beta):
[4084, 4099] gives 4087.39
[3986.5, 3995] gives 3990.67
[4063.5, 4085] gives 4066.74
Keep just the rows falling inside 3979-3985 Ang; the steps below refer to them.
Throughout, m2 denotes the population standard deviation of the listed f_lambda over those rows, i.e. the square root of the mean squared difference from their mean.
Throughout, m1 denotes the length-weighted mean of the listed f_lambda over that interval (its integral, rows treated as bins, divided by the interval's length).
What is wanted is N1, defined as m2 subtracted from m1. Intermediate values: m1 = 7.63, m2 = 0.6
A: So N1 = 6.99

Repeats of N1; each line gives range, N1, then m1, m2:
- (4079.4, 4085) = 8.27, 8.68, 0.4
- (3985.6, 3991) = 7.31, 7.97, 0.7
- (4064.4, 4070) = 8.02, 9.24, 1.2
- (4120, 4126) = 6.98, 7.99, 1.0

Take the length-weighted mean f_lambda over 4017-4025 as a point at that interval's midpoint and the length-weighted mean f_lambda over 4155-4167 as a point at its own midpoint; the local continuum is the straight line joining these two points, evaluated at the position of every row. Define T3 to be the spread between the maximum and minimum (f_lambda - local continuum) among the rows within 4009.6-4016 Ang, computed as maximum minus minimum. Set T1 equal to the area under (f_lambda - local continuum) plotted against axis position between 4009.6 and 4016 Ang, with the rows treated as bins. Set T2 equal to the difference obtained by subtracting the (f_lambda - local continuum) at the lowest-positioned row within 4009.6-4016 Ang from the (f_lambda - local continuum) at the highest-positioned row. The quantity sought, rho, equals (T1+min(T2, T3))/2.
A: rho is -1.8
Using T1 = -3.3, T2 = -0.3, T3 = 1.3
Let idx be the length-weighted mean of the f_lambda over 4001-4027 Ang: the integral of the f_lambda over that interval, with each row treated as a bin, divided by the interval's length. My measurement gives 8.67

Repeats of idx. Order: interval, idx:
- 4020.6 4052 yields 8.28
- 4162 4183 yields 7.27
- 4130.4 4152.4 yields 7.86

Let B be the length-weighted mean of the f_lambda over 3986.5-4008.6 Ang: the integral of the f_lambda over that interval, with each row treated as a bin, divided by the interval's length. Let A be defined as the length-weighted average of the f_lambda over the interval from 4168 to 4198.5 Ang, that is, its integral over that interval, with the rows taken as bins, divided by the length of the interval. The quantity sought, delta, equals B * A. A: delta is 59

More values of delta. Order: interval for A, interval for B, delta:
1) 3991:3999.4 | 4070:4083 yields 59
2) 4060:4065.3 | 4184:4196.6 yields 66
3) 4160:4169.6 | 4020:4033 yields 61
